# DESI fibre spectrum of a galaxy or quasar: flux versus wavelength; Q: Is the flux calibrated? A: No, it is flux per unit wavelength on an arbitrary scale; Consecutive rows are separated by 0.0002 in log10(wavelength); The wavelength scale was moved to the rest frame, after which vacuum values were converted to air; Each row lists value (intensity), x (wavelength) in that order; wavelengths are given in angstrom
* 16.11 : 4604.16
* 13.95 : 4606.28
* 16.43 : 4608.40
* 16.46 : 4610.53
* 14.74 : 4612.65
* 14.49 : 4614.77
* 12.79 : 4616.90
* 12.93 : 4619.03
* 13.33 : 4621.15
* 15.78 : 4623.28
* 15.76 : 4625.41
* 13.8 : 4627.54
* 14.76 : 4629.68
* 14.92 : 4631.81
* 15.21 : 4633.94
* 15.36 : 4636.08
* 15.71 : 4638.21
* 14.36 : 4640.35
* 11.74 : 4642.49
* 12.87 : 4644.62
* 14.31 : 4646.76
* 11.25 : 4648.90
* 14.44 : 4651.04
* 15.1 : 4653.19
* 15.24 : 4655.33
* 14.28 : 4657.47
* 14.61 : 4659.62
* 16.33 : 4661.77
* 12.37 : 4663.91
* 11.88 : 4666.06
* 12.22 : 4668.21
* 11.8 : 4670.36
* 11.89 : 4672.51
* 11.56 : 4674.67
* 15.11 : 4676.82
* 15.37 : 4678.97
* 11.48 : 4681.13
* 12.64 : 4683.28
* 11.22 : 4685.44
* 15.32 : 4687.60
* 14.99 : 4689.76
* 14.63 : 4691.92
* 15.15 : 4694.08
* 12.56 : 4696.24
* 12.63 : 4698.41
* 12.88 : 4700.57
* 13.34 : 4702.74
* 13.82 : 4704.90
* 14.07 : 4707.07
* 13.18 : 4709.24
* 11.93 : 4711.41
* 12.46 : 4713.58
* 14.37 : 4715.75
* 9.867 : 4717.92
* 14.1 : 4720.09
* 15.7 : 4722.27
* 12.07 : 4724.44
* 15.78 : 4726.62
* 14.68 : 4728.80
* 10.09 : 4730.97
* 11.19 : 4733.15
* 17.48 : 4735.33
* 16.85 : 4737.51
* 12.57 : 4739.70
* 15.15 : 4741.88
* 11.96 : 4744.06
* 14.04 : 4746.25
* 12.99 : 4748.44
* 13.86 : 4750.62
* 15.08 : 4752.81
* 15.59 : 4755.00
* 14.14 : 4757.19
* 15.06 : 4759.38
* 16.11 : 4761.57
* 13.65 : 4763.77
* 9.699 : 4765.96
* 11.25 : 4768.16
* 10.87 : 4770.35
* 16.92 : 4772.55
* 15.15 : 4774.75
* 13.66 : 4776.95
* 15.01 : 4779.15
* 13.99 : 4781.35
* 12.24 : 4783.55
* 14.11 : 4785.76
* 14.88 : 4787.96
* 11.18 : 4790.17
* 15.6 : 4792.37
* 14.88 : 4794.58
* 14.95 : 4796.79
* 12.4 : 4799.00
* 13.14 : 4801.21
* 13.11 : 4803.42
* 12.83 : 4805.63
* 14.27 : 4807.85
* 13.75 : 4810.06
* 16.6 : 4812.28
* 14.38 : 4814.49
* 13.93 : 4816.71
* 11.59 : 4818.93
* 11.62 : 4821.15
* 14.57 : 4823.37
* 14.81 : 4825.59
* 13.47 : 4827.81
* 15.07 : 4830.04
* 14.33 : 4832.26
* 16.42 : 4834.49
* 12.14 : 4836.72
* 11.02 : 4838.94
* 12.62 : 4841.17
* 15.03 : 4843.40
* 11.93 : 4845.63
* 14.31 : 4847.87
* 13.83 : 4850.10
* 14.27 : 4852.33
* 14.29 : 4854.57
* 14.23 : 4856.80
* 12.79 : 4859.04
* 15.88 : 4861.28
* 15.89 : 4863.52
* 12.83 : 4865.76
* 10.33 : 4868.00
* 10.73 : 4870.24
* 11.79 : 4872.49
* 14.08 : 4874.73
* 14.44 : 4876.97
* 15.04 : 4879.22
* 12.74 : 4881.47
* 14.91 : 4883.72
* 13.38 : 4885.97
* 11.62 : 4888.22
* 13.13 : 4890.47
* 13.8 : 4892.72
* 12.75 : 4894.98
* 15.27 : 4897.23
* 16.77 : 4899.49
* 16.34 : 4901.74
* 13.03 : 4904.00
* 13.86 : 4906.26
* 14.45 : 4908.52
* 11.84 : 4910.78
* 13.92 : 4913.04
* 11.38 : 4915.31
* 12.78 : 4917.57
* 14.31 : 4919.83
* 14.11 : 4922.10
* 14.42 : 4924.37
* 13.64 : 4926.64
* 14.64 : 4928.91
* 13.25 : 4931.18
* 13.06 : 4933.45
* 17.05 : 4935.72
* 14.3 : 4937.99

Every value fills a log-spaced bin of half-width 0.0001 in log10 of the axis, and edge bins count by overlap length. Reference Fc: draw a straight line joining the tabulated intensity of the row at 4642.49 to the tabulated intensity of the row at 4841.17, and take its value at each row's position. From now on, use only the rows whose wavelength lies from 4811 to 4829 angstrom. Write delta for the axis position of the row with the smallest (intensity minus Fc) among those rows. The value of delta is 4818.93 angstrom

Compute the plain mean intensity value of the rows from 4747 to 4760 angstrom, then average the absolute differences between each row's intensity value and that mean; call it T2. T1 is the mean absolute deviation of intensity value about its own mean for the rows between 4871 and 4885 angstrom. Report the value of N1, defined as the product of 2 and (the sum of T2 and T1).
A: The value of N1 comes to 4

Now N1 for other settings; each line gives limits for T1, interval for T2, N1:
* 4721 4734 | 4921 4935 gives 5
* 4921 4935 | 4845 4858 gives 2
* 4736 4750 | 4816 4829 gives 5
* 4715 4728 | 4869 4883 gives 6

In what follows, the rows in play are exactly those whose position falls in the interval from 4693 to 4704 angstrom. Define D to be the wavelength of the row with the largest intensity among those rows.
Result 4694.08 angstrom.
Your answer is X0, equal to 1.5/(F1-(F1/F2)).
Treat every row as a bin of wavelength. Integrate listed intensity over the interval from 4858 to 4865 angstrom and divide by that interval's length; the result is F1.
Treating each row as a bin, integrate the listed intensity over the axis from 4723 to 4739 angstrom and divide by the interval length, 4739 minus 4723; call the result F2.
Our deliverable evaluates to 0.109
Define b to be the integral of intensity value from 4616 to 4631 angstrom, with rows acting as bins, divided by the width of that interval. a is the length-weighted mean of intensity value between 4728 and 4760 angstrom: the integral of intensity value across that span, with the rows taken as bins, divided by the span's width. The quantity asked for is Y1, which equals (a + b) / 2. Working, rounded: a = 14.0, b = 14.2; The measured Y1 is 14.1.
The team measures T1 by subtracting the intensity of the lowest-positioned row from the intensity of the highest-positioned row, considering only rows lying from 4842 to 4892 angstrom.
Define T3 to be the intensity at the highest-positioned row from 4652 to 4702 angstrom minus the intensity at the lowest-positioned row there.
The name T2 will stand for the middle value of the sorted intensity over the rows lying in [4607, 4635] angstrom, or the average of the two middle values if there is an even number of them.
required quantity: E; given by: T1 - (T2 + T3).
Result -14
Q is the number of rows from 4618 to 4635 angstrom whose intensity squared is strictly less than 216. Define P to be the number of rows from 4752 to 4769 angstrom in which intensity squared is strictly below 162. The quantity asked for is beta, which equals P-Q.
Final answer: -1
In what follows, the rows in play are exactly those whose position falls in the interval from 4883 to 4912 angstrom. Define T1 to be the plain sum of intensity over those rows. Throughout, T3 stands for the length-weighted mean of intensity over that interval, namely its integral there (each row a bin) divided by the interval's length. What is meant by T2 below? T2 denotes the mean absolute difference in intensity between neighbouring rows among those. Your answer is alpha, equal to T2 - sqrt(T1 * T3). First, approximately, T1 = 181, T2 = 1.53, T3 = 13.9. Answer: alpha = -48.7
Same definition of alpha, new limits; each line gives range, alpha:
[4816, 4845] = -47.2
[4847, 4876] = -47.4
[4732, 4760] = -49.4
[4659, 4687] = -45.3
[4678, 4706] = -47.5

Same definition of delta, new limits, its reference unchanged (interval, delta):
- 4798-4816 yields 4799.00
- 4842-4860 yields 4845.63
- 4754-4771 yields 4765.96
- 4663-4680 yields 4674.67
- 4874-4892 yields 4888.22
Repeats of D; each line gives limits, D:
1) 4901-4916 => 4901.74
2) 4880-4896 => 4883.72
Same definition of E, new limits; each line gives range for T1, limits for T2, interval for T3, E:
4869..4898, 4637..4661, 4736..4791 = -4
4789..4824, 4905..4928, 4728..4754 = -11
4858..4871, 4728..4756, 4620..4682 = -14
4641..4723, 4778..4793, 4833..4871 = -4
